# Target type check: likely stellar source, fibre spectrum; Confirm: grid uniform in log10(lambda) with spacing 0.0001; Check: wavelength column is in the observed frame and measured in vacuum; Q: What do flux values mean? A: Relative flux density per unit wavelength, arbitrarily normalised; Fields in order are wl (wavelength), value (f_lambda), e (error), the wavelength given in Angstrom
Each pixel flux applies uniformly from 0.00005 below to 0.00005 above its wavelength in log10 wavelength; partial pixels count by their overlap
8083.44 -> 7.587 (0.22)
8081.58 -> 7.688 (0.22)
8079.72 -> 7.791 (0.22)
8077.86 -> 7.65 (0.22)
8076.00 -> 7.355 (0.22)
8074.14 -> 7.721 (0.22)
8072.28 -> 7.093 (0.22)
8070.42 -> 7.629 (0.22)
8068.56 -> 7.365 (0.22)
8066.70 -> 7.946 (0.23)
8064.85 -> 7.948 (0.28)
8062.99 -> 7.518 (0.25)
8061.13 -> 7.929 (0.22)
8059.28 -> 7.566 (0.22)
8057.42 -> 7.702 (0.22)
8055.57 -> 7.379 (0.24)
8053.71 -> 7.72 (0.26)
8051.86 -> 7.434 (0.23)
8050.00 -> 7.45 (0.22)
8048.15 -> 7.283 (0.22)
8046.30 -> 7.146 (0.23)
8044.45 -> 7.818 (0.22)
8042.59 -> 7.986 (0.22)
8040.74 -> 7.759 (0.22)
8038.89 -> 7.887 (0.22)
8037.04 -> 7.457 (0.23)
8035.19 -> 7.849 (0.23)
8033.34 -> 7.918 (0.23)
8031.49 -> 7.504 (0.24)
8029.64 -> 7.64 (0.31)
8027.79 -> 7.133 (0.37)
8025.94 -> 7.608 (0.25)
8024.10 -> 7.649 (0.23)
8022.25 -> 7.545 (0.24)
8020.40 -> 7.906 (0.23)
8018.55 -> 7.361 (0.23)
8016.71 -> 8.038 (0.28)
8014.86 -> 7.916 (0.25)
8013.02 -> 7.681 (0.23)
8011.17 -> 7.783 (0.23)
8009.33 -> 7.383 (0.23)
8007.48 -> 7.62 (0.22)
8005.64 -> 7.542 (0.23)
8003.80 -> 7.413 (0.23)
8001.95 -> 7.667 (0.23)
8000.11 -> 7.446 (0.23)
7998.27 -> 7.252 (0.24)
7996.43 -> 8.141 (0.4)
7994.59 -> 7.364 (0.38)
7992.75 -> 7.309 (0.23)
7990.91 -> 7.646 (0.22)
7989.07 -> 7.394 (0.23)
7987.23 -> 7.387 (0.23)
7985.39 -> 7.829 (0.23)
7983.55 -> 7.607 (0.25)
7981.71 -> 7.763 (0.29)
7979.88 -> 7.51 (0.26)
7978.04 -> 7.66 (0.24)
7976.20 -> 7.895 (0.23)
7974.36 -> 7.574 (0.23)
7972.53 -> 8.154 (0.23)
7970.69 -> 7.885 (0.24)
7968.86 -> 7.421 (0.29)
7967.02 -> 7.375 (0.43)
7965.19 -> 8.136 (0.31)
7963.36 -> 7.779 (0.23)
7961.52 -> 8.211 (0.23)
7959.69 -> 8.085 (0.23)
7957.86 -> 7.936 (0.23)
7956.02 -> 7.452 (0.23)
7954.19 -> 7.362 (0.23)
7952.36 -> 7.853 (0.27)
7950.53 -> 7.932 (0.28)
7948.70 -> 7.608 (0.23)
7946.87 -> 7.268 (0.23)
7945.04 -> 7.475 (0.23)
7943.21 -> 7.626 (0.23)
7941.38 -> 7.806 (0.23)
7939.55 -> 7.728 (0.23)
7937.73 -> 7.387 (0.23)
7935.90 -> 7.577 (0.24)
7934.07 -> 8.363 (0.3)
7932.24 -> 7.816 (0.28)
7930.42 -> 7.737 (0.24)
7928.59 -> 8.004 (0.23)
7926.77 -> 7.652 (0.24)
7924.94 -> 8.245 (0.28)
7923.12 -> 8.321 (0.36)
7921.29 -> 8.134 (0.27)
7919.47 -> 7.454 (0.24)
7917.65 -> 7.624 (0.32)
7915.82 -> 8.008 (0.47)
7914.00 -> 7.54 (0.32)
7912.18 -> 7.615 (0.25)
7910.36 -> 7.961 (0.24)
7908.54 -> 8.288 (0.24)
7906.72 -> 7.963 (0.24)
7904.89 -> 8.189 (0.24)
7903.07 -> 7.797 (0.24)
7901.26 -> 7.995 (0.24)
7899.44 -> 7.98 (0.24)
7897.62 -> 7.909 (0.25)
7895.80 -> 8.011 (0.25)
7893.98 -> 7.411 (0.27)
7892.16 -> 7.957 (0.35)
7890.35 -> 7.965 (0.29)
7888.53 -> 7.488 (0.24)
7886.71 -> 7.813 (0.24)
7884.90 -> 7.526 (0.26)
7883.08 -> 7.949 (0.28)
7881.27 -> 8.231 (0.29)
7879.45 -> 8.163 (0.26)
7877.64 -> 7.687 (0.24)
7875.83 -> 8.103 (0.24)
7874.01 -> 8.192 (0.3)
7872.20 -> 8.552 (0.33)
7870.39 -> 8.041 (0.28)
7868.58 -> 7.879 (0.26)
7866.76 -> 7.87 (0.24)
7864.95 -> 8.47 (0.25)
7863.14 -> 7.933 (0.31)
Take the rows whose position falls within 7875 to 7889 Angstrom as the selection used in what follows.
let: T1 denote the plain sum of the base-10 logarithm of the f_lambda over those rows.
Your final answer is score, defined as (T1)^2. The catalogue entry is 51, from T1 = 7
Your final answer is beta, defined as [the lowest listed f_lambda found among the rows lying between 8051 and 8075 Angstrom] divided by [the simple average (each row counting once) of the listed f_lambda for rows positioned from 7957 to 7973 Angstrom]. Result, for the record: 0.899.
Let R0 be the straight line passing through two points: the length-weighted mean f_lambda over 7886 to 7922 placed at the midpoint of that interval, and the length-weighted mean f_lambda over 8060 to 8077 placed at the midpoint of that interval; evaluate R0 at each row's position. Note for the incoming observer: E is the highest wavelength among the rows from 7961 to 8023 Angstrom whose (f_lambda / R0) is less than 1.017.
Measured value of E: 8022.25 Angstrom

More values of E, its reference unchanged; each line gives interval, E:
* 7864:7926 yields 7919.47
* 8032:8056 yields 8055.57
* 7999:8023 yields 8022.25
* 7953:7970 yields 7968.86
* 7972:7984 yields 7983.55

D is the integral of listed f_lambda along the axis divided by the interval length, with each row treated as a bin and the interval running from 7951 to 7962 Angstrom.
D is 7.81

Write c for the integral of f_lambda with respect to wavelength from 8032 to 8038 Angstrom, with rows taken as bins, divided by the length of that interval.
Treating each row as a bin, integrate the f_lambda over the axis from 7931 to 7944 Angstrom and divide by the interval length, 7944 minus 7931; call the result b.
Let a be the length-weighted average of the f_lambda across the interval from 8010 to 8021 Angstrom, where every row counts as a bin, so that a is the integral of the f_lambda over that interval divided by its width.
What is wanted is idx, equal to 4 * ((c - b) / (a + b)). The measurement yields -0.009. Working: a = 7.8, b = 7.76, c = 7.73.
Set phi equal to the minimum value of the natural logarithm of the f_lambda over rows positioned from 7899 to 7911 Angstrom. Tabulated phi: 2.05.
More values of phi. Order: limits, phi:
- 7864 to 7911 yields 2.00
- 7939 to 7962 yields 1.98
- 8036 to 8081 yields 1.96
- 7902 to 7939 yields 2.00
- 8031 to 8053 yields 1.97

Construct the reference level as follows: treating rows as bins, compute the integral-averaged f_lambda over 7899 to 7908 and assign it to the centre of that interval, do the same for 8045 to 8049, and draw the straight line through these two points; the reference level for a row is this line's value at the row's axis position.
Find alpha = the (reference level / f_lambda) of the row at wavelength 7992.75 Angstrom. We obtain 1.03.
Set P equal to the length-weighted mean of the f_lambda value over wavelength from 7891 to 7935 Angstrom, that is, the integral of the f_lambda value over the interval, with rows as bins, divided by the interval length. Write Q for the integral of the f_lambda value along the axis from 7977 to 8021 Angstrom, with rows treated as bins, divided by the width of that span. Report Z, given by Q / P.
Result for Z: 0.96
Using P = 7.92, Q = 7.6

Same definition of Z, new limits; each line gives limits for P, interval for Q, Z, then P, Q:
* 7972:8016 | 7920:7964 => 1.02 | 7.62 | 7.8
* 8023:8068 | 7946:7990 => 1.01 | 7.63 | 7.7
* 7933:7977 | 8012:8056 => 0.99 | 7.74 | 7.6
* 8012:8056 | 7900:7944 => 1.03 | 7.63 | 7.9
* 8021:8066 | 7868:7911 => 1.04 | 7.62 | 8.0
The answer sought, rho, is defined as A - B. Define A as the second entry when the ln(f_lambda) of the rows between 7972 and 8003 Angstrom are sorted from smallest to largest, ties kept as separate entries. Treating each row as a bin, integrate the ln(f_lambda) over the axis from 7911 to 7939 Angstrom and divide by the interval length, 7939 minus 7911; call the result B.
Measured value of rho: -0.069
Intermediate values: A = 1.99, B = 2.06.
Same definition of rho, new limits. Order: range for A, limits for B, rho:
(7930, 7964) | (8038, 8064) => -0.033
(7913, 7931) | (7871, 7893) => -0.055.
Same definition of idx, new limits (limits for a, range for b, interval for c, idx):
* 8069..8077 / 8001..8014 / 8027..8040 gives 0.013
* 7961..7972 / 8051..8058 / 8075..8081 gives 0.013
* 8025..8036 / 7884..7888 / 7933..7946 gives 0.013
